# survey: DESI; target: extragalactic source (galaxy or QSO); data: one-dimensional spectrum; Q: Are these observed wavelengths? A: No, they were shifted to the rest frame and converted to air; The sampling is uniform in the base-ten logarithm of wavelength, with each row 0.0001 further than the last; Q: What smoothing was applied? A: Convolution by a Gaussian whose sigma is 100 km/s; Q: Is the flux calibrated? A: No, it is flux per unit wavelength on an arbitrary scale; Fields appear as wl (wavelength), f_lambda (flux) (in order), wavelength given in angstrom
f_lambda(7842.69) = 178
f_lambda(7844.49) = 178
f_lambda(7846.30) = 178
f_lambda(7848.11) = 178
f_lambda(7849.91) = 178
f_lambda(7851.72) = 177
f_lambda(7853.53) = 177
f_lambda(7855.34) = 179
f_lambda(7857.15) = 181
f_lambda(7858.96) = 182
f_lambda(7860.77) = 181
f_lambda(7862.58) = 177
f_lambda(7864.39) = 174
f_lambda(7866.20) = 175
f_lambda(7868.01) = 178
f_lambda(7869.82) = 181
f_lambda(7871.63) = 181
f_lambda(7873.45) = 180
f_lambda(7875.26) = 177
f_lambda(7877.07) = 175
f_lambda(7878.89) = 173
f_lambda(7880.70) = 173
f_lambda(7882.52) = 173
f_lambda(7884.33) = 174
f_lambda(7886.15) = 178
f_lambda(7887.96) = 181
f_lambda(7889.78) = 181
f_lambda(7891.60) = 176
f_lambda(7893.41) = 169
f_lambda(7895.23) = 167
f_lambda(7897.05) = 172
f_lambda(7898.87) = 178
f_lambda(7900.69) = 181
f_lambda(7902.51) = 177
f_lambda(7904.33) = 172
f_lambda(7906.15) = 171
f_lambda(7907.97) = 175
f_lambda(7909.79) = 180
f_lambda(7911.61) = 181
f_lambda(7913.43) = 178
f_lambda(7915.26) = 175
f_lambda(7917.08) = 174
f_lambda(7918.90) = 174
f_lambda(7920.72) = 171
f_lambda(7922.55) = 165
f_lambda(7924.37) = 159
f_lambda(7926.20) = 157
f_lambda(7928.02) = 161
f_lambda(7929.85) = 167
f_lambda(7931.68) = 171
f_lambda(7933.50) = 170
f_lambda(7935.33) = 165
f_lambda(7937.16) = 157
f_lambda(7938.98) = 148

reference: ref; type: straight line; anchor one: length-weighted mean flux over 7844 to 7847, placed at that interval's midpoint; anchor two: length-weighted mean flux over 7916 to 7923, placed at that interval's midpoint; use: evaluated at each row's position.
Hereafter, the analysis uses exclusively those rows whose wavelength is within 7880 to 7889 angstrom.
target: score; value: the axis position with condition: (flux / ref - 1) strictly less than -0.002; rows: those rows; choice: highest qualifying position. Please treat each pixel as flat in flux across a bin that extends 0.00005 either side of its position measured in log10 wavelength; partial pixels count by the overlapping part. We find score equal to 7884.33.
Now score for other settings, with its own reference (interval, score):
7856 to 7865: 7864.39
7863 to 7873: 7866.20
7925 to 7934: 7933.50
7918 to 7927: 7926.20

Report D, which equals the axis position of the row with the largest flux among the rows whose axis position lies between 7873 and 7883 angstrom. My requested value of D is 7873.45 angstrom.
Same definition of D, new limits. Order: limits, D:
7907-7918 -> 7911.61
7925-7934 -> 7931.68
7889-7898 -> 7889.78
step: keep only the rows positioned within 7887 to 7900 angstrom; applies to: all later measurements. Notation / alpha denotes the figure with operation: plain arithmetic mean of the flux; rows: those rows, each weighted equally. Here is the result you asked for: 175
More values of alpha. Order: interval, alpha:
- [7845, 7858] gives 178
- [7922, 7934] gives 164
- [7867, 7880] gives 178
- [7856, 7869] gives 178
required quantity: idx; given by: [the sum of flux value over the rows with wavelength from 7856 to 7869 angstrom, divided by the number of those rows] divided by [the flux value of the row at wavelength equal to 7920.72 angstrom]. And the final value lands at 1.04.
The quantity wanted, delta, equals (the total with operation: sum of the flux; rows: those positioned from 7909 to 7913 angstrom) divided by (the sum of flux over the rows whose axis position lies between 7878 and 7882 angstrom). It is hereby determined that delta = 1.04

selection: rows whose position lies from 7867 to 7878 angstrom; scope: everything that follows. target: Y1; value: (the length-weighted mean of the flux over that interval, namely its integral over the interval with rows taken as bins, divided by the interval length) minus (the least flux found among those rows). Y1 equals 3.6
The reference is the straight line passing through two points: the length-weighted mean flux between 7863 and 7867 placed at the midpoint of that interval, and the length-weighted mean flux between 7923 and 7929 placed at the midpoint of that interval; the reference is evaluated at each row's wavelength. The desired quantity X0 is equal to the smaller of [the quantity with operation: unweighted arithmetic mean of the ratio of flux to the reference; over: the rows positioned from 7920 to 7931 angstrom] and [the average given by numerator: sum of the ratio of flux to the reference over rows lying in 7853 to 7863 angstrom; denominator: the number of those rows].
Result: 1.02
